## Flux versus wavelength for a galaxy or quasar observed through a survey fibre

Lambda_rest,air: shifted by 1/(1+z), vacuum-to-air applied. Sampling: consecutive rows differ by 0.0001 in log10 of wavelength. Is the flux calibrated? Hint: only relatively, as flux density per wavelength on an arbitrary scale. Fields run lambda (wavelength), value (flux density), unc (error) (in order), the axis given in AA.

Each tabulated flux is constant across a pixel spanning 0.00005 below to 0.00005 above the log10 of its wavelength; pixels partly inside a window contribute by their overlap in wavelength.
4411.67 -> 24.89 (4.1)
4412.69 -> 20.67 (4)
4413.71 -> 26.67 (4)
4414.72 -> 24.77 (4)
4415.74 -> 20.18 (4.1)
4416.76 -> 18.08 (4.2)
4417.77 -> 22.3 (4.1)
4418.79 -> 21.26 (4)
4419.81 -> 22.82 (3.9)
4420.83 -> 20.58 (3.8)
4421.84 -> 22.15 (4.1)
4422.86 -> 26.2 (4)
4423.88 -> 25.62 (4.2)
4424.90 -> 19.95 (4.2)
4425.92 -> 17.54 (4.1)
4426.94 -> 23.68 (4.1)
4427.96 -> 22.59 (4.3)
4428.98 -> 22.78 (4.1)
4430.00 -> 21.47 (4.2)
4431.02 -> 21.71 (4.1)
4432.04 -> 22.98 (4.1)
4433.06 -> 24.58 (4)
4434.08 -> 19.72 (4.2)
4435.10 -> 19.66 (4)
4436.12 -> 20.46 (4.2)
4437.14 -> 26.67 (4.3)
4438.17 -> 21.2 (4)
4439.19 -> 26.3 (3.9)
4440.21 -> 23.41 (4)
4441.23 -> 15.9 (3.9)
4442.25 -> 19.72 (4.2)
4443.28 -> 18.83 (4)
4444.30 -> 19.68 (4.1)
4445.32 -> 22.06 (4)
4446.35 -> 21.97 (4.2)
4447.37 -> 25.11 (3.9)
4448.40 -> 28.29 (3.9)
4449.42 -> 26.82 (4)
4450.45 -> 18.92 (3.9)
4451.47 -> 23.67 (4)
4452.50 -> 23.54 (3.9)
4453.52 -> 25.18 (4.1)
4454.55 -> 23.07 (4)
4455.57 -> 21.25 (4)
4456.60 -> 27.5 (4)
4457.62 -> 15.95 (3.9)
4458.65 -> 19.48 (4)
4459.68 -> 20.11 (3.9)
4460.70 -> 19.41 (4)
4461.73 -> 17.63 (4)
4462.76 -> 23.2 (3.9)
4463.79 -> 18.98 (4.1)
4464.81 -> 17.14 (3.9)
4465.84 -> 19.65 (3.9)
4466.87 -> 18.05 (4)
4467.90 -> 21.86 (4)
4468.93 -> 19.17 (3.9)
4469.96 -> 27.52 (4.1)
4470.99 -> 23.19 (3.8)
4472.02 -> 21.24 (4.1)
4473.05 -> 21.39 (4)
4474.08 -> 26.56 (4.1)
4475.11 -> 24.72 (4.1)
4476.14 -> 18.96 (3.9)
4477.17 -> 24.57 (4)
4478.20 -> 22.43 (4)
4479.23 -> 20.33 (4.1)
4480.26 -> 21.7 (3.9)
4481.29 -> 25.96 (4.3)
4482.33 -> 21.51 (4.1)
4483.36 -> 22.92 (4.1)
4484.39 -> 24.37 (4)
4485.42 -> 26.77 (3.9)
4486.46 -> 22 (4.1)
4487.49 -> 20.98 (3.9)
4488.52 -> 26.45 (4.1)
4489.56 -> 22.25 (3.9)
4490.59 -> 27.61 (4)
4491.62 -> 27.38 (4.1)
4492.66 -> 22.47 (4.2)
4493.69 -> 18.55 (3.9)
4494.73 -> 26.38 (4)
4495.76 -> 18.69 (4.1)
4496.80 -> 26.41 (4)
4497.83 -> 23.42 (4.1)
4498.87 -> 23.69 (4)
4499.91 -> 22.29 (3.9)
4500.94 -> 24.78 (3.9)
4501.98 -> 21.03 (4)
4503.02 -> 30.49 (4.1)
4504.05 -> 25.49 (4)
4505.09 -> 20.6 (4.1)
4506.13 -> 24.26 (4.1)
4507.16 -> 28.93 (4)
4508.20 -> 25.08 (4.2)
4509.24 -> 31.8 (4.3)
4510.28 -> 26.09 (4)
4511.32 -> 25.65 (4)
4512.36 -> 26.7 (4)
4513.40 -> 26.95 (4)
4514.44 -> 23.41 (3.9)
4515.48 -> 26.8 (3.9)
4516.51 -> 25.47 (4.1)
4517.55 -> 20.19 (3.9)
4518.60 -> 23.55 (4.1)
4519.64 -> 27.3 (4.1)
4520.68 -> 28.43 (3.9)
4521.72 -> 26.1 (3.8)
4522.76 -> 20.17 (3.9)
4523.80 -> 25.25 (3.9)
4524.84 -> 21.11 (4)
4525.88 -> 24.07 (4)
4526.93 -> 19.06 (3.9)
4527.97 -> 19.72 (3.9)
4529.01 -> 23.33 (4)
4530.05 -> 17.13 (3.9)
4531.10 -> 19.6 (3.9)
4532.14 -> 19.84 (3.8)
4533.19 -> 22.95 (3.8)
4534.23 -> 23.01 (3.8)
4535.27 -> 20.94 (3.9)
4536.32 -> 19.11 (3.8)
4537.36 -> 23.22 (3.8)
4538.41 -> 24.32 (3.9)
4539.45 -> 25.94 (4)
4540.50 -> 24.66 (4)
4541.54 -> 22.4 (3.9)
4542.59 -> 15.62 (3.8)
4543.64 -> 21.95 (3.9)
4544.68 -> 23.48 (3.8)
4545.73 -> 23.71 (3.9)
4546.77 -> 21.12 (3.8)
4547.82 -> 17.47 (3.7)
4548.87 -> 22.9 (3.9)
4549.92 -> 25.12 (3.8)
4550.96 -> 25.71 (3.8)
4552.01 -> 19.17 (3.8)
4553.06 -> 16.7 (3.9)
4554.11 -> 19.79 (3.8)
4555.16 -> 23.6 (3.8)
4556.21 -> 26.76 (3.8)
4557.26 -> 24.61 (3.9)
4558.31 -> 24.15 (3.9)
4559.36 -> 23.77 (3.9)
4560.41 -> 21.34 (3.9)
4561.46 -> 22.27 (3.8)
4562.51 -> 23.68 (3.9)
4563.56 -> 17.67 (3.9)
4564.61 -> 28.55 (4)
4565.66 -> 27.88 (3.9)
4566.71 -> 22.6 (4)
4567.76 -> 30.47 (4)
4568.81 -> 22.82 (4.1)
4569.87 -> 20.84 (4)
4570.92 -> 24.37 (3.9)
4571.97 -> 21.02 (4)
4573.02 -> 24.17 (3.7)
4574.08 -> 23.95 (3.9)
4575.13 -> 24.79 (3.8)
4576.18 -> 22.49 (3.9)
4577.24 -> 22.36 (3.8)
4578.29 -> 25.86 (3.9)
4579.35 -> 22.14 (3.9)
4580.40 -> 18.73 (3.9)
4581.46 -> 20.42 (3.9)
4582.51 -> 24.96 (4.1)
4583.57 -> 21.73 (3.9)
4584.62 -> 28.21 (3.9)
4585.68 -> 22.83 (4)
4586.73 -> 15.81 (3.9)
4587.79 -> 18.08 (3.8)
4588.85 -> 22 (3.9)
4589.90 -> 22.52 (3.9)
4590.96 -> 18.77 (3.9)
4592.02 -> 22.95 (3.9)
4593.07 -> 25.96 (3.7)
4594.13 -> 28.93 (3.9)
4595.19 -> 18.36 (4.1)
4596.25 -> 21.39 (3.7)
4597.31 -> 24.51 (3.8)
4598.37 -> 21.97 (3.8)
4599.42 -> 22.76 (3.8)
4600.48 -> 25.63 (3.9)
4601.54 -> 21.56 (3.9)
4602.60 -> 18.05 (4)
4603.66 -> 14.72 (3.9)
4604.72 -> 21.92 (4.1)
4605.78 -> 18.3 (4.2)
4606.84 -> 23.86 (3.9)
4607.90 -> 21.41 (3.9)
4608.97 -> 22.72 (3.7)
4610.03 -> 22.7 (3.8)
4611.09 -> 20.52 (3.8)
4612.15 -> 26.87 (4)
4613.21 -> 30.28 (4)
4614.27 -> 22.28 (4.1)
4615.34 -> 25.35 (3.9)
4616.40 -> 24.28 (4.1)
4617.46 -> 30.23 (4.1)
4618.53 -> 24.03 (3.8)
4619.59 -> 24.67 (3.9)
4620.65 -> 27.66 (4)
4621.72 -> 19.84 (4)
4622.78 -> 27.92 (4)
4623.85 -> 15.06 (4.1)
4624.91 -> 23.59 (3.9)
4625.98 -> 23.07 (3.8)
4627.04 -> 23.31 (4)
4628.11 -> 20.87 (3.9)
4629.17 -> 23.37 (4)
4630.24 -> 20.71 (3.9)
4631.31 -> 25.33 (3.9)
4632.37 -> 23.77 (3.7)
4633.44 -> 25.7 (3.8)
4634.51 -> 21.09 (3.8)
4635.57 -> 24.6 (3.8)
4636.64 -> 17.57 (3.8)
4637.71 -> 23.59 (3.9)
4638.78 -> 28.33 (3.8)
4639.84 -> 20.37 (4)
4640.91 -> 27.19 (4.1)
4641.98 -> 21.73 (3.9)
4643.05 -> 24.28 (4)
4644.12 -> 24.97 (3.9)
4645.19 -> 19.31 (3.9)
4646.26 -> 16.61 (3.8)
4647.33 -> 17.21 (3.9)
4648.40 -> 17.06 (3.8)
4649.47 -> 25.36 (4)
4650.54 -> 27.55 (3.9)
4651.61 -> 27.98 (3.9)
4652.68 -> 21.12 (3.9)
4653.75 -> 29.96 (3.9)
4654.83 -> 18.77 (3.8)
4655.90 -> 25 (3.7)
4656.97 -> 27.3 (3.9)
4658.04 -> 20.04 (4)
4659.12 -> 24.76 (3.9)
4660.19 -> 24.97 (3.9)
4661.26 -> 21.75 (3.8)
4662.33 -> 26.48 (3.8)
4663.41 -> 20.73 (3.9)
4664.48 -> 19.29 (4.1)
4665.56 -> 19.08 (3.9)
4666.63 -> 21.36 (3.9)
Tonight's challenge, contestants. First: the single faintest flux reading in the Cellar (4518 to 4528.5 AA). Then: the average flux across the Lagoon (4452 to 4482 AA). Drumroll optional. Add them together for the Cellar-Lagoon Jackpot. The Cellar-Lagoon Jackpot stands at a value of 40.8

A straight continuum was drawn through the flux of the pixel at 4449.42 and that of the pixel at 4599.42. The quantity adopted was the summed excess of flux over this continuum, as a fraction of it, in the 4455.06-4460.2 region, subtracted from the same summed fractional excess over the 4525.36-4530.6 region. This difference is 0.3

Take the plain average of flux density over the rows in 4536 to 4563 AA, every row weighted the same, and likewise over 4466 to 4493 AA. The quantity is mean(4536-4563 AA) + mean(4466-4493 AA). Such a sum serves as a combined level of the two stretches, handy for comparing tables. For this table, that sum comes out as 45.6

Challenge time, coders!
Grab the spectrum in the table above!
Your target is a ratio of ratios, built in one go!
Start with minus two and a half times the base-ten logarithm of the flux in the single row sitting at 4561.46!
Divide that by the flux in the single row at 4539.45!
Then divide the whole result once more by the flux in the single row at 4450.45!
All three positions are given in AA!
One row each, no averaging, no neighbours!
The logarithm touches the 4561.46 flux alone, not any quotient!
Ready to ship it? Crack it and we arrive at -0.0069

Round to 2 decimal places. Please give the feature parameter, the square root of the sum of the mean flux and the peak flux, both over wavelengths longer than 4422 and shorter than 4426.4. 6.97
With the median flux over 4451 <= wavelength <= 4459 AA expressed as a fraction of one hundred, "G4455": 0.233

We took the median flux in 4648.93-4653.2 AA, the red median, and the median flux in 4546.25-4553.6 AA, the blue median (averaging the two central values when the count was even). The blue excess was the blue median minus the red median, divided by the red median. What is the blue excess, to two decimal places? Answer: -0.20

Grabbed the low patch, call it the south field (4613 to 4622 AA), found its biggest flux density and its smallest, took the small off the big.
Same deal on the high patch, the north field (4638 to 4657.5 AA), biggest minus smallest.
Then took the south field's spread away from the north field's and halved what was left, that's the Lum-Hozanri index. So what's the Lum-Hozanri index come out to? 1.5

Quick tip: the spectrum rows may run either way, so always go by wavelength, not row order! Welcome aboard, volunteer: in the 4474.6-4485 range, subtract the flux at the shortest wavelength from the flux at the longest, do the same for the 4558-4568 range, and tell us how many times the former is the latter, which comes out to -0.1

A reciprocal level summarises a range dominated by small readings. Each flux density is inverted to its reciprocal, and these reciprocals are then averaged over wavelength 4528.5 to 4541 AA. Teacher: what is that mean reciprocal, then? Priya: 0.0461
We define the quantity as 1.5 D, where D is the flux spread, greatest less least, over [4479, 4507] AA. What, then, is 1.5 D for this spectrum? 18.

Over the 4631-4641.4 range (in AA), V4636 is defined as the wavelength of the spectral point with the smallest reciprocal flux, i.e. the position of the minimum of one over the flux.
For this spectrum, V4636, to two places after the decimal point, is 4638.78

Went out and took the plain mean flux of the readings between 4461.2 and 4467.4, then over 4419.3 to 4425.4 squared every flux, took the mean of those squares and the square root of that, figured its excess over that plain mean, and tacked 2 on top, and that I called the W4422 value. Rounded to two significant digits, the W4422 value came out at 5.9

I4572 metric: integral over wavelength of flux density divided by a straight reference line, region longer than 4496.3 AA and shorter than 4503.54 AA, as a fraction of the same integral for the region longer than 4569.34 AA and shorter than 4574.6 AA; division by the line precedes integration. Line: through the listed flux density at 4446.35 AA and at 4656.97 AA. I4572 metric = 1.6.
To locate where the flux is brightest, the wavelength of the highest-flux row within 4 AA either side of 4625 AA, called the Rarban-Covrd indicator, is 4622.78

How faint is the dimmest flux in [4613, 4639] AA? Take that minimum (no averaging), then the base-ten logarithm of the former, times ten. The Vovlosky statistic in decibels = 11.8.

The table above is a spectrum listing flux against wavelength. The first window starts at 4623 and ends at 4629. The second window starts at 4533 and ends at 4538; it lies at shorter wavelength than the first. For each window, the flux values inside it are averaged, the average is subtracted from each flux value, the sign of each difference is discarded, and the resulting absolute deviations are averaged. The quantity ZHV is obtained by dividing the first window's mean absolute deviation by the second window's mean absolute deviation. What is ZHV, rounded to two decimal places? 1.77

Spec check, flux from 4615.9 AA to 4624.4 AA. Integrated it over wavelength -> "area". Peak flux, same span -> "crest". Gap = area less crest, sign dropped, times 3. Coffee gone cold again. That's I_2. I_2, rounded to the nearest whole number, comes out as 527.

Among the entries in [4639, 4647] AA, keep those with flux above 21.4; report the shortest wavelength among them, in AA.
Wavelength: 4640.91 AA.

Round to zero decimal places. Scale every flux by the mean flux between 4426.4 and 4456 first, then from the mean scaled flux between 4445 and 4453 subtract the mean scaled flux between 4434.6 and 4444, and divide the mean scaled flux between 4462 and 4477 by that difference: 9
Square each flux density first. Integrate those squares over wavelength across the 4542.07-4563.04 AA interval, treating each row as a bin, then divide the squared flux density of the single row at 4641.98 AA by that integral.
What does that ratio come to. 0.045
